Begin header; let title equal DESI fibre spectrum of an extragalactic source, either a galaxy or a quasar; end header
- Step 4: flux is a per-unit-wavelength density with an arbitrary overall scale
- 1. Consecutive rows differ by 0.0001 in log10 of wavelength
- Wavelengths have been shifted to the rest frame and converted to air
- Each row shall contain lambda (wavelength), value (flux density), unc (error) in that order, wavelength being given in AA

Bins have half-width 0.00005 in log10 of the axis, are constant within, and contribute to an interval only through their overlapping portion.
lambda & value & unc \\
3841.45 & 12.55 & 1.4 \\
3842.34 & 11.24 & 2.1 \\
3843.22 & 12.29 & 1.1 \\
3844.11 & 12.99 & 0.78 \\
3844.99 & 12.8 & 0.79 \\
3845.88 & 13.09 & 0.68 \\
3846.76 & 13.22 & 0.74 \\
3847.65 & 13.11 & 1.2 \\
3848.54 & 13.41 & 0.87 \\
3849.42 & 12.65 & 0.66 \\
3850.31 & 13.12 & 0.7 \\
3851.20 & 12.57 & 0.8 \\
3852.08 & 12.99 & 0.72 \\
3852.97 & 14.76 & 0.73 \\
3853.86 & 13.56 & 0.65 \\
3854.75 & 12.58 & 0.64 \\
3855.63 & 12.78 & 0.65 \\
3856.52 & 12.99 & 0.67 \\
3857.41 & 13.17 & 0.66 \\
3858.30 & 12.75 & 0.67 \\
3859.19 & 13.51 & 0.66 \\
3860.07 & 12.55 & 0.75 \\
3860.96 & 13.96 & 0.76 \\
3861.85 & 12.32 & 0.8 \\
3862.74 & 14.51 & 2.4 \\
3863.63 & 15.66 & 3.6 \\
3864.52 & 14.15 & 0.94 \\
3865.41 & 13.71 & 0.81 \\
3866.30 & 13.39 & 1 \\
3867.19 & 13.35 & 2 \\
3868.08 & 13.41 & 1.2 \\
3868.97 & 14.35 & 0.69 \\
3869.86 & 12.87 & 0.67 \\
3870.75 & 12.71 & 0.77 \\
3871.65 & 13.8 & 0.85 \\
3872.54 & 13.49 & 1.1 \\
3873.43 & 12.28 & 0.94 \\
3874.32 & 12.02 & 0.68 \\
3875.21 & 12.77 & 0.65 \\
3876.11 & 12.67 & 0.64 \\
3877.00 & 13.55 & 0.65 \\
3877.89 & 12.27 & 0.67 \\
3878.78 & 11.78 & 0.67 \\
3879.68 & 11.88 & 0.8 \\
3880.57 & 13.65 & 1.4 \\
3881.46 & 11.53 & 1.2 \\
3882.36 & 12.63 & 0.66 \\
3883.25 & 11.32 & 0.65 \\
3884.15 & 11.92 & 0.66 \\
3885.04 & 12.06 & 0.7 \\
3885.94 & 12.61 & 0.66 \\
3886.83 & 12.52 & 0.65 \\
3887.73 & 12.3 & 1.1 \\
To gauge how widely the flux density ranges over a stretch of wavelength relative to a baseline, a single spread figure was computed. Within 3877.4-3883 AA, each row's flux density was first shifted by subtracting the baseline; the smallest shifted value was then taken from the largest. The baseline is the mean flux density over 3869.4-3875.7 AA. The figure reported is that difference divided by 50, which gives 0.042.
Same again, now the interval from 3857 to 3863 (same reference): 0.044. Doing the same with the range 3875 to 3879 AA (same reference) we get 0.035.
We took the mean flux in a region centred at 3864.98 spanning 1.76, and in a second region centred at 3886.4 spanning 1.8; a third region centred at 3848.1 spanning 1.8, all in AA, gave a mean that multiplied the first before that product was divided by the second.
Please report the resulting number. 14.7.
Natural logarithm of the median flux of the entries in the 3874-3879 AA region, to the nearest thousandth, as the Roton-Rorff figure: 2.523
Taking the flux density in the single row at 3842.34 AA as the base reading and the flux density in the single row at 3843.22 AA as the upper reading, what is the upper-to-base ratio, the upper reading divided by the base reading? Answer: 1.093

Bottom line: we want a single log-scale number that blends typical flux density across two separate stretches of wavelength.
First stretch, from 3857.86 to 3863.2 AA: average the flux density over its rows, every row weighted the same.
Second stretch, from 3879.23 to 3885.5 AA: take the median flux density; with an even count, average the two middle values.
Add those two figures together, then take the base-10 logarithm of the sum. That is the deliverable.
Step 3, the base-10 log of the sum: 1.40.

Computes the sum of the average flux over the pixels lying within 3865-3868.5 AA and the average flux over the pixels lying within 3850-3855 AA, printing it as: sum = 26.7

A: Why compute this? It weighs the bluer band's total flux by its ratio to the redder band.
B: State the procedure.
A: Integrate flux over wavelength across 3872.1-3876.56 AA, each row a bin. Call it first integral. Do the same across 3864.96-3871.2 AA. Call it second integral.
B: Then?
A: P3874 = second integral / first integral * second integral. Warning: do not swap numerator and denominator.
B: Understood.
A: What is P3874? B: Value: 124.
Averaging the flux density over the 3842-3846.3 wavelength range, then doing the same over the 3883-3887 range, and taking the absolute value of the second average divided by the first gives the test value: 0.97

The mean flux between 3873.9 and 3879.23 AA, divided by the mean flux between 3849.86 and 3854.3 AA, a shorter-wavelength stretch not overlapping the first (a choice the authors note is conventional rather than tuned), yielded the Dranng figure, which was 0.93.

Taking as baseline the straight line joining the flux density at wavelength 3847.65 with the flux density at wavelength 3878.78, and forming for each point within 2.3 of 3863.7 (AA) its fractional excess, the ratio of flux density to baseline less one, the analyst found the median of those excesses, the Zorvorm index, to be 0.142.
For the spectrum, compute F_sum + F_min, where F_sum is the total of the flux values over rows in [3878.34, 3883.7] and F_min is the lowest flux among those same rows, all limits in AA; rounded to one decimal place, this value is 84.1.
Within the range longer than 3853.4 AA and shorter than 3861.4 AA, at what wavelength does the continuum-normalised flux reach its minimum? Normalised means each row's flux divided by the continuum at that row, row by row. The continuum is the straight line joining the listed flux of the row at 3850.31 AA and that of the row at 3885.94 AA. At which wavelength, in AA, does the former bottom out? 3854.75 AA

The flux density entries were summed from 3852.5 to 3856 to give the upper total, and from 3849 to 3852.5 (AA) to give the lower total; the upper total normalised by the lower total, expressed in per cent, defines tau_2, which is 105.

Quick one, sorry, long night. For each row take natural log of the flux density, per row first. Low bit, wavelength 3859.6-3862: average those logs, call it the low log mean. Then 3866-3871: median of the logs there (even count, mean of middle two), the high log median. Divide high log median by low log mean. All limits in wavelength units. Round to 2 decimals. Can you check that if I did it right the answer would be 1.01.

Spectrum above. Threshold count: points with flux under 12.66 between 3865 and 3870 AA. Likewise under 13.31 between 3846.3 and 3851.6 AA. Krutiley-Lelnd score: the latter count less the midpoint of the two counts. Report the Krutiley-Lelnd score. 2.50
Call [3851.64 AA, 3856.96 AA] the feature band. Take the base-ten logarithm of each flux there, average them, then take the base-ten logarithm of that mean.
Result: 0.0502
